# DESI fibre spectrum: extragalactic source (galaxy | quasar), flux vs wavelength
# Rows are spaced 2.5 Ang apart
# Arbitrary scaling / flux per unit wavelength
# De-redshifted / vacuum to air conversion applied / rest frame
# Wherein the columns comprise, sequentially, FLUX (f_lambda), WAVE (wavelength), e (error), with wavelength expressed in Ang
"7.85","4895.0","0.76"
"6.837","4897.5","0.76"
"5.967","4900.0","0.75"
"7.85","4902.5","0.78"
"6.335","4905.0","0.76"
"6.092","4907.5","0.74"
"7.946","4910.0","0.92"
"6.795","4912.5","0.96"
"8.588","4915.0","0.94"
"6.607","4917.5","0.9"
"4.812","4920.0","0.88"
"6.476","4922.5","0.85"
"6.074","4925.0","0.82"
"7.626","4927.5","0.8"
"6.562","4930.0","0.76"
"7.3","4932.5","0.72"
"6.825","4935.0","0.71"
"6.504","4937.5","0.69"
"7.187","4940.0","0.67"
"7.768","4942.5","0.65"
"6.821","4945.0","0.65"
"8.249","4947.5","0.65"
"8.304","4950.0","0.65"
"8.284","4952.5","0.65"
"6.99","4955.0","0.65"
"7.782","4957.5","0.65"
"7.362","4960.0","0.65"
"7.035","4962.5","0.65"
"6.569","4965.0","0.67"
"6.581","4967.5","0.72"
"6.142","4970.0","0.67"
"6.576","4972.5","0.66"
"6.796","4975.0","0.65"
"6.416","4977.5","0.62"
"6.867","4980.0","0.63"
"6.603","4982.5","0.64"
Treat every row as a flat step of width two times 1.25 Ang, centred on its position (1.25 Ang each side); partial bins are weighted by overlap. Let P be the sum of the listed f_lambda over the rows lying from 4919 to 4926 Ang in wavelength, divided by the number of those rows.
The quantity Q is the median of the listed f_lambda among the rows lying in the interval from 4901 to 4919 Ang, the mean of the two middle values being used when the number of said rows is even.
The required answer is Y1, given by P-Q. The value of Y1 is -1.0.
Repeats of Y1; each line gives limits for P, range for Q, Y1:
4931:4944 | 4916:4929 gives 0.6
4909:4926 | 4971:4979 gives 0.2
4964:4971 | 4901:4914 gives -0.4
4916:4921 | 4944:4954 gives -2.6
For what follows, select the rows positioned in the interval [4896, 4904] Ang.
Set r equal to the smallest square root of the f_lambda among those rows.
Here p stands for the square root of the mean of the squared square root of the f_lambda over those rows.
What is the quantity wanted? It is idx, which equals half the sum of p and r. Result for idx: 2.533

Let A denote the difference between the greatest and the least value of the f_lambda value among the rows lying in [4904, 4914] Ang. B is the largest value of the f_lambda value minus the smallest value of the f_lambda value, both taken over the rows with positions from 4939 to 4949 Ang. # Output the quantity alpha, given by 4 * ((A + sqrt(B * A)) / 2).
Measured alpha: 7.0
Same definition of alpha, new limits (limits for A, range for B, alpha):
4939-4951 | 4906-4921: 7.7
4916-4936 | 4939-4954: 9.7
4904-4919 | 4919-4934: 10.3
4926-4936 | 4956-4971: 4.8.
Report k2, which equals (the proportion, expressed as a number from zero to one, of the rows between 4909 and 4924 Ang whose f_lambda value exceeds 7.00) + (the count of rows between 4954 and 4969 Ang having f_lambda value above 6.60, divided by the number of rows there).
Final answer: 1.00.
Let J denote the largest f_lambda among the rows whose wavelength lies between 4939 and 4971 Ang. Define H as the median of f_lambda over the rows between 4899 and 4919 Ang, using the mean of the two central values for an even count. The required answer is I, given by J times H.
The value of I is 55.6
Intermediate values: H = 6.7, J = 8.304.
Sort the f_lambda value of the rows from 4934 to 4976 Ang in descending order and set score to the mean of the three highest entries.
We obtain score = 8.3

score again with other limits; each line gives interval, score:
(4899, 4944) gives 8.1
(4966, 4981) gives 6.7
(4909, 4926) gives 7.8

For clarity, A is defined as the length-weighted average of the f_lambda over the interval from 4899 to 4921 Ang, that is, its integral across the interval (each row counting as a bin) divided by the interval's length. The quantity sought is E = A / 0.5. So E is 13.6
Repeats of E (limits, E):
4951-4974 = 14.1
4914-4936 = 13.5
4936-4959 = 15.1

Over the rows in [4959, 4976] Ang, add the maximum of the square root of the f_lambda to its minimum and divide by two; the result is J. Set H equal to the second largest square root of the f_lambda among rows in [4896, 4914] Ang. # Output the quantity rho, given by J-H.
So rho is -0.21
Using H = 2.80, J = 2.60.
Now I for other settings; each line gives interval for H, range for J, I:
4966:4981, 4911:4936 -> 56.5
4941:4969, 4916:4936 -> 56.1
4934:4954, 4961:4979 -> 52.6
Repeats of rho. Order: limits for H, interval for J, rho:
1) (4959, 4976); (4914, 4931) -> -0.09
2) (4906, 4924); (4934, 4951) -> -0.10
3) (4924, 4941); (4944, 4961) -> 0.04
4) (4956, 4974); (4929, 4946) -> -0.04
